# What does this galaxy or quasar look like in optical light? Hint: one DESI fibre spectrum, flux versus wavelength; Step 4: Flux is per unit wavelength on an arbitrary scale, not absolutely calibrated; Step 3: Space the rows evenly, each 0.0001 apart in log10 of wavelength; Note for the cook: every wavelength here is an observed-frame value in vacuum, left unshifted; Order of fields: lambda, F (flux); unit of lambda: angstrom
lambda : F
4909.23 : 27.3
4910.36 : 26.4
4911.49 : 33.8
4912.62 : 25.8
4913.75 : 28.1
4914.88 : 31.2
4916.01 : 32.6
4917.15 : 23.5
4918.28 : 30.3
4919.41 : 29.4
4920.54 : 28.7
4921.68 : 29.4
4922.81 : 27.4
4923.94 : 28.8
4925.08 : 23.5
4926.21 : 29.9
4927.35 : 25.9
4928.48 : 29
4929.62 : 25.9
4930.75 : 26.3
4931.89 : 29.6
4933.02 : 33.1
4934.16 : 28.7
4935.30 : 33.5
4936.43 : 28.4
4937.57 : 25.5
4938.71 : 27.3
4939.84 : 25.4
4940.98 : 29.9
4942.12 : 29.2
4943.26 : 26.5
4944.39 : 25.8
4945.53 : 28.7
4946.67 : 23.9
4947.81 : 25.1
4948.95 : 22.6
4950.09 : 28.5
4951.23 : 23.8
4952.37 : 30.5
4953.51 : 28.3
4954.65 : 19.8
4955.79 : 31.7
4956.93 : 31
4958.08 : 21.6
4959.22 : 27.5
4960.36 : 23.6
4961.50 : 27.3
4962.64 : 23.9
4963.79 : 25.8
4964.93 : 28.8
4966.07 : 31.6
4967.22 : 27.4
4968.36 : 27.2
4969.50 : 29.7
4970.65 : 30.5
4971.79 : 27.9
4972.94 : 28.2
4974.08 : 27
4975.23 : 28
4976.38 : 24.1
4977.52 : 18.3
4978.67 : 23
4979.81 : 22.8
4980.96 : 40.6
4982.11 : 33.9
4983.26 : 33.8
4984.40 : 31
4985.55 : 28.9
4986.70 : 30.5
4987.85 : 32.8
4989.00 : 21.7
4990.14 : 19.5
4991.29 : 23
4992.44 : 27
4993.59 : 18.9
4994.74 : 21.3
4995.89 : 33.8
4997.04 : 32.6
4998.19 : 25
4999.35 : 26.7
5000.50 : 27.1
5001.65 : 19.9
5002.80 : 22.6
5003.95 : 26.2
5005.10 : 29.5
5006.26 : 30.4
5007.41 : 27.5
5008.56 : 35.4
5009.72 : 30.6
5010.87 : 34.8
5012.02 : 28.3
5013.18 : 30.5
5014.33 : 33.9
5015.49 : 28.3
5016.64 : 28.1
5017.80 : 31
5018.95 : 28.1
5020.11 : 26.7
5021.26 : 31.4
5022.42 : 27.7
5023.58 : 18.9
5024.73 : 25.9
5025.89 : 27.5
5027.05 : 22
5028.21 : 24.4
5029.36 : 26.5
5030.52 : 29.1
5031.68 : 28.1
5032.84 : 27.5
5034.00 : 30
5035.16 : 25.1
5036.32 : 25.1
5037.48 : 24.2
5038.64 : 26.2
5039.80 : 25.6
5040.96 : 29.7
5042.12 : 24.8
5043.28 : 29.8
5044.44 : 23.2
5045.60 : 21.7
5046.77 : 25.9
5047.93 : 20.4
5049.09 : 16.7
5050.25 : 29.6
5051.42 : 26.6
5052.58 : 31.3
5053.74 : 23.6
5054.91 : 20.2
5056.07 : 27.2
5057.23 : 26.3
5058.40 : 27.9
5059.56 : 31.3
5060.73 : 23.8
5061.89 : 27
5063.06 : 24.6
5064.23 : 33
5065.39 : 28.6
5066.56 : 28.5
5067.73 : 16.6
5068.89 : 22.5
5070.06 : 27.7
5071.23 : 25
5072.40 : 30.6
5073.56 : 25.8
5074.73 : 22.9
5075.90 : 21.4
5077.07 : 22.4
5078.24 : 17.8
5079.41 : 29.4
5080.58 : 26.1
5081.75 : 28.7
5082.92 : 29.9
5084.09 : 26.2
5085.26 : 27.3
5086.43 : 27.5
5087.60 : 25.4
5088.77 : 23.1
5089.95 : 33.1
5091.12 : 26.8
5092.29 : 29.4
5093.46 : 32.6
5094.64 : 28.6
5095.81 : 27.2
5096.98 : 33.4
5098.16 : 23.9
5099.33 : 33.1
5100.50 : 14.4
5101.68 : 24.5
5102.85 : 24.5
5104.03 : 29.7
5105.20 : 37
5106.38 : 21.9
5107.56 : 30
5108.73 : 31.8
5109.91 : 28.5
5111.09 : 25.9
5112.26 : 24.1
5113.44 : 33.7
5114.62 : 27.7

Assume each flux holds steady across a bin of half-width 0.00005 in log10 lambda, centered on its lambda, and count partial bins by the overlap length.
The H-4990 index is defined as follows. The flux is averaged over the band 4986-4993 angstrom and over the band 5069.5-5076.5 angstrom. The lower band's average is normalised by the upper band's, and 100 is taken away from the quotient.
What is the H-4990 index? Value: -99.0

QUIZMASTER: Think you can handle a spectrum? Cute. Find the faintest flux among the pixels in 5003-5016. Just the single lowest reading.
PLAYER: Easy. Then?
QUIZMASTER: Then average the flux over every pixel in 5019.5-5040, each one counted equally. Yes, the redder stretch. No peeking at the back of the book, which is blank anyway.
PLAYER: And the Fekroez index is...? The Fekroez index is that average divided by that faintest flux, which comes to 1.00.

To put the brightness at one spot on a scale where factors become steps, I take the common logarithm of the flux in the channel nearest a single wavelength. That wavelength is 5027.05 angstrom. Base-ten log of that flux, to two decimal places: 1.34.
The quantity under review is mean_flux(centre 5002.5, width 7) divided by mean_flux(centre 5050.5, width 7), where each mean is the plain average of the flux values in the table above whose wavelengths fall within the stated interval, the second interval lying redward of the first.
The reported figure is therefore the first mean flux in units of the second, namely 1.03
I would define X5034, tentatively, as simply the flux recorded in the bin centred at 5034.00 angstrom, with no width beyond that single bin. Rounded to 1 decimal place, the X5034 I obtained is 30.0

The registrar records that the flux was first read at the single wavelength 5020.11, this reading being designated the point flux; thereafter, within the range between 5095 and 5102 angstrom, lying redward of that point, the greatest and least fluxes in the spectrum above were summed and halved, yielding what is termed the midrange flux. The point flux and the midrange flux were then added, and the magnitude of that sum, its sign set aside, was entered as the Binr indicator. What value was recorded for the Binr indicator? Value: 50.6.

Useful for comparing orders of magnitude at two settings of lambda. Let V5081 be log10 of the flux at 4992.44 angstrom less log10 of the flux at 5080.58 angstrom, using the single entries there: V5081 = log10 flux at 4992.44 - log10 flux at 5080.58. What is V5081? 0.01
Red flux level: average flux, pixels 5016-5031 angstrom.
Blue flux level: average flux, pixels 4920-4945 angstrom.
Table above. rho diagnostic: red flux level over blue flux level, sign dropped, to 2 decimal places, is 0.95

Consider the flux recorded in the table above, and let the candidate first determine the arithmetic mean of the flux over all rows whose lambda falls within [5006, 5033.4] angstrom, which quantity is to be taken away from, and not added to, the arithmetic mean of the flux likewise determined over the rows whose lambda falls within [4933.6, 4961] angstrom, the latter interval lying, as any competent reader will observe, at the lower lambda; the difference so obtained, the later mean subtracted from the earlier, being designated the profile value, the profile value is -1.5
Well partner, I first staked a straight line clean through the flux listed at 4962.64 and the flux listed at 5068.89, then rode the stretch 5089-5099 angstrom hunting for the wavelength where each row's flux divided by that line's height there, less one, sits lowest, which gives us 5098.16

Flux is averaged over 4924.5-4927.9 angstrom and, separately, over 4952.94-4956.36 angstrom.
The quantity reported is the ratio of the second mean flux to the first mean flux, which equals 1.01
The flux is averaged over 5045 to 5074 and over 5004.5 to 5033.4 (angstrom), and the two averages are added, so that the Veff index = 54.2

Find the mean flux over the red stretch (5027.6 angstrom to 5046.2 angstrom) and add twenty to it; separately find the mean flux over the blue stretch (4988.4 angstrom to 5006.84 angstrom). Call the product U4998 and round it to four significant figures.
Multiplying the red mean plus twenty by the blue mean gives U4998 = 1173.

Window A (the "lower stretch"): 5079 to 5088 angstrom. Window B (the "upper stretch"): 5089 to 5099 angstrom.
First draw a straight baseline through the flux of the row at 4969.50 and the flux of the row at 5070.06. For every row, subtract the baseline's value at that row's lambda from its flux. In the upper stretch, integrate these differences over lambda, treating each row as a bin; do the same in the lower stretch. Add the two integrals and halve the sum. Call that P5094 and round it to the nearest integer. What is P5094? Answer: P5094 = 11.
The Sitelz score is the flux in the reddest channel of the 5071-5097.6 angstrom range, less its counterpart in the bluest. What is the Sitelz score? 8.4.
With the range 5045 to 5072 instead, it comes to 3.3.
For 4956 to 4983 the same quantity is 2.9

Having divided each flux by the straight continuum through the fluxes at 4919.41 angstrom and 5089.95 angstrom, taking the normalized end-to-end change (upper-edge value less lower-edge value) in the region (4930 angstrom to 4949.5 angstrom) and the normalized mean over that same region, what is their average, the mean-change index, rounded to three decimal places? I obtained 0.395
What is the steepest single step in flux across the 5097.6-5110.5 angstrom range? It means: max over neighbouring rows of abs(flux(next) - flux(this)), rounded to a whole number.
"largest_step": 19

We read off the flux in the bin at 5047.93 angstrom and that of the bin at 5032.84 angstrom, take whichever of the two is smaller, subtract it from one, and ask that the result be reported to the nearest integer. -19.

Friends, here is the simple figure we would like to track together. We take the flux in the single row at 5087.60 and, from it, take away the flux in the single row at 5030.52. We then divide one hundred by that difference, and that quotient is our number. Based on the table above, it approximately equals -27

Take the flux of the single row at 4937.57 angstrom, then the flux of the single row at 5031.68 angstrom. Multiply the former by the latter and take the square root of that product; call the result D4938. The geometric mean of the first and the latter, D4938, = 27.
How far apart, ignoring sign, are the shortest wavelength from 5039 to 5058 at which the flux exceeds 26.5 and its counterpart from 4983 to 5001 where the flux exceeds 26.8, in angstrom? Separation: 57.7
